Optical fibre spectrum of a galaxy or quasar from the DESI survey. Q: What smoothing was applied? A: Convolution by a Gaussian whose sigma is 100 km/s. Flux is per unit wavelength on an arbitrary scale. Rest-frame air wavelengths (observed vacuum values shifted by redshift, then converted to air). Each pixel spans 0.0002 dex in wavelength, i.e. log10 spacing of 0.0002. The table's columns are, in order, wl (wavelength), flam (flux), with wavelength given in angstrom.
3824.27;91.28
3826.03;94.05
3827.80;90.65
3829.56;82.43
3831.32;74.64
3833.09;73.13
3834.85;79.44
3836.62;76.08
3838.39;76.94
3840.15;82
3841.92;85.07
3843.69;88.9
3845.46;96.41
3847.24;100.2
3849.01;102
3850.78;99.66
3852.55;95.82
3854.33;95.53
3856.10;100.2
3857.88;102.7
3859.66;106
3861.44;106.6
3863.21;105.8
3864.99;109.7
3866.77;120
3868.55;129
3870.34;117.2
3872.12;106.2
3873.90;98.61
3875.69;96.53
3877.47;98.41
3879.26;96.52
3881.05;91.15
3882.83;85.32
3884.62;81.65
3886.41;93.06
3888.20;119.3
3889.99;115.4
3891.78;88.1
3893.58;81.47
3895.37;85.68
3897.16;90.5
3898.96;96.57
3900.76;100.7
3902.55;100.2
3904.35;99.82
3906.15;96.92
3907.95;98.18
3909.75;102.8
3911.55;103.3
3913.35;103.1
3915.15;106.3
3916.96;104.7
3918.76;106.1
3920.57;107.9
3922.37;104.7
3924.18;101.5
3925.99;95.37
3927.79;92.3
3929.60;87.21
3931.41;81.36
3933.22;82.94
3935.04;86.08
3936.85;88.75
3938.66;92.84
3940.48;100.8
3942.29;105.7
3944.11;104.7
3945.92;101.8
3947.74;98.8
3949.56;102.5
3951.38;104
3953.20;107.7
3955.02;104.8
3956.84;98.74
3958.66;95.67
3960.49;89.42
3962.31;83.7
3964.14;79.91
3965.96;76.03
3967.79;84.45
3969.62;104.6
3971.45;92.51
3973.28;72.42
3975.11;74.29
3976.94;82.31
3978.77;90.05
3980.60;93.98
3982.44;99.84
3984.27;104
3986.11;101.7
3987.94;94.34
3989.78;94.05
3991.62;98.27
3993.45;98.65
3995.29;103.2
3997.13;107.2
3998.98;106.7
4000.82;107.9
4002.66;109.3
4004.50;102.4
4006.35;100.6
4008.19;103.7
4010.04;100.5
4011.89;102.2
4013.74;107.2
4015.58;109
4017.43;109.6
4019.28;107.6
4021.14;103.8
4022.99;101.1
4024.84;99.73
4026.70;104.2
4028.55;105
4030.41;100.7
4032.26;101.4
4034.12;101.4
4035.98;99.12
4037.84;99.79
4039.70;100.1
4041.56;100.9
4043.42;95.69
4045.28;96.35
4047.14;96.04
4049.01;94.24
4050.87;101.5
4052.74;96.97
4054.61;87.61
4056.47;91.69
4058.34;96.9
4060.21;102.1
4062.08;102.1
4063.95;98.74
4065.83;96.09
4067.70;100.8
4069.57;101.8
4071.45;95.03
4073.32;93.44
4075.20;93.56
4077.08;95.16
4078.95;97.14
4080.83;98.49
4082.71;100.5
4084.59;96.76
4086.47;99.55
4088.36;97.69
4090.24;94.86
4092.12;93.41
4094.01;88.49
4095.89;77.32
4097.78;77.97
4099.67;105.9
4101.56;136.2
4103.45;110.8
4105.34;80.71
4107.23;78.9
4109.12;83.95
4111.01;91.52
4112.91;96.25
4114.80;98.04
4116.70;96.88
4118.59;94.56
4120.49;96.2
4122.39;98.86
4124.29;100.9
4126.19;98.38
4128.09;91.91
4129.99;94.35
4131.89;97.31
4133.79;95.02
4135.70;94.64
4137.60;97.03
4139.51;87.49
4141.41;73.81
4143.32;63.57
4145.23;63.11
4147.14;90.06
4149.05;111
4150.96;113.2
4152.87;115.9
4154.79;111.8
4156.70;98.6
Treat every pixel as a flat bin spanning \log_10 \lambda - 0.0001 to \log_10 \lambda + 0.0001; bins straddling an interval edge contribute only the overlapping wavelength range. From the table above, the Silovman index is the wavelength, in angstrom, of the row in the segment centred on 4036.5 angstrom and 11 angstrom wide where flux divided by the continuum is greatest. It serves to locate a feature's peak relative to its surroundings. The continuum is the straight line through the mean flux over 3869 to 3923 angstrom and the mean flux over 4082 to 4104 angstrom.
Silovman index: 4034.12 angstrom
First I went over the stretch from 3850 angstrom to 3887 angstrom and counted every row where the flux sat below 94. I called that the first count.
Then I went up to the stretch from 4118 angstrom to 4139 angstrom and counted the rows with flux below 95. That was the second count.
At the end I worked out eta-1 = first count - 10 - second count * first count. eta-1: -22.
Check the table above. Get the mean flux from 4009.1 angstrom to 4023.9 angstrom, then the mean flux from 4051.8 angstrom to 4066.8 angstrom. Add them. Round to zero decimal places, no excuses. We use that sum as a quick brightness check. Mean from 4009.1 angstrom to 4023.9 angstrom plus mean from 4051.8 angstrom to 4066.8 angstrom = 202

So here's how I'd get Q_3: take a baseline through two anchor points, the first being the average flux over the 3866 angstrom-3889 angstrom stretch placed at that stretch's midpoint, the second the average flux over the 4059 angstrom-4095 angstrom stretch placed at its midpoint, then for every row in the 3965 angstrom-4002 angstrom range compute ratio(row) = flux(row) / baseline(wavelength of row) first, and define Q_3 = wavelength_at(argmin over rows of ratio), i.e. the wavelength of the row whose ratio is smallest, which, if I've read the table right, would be 3973.28 angstrom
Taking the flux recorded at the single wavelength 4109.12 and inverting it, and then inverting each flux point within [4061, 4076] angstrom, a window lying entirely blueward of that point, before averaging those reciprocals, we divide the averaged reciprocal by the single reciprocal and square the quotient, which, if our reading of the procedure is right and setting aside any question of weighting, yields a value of 0.74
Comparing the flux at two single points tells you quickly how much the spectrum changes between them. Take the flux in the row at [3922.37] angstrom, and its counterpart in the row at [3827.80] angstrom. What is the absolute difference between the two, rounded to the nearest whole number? 14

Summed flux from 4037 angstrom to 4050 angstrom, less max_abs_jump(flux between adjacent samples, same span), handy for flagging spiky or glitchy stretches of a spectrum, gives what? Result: 678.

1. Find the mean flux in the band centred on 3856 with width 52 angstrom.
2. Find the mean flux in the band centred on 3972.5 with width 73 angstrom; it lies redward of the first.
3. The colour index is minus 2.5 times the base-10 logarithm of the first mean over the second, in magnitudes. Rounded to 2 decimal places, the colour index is 0.00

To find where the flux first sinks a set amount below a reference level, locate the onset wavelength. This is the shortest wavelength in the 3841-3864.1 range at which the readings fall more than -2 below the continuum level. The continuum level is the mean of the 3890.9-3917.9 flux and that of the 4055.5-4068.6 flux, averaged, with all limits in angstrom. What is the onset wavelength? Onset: 3841.92 angstrom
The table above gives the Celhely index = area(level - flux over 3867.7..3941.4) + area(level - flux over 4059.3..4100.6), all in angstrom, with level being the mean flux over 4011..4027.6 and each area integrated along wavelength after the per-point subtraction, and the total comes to 898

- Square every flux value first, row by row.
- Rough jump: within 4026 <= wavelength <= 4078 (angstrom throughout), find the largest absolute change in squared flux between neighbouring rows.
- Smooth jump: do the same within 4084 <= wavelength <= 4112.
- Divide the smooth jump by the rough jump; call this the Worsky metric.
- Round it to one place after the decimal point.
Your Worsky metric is 4.2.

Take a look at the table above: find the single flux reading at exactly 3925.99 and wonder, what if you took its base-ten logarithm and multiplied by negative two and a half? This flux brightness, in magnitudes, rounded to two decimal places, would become -4.95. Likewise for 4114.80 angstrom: -4.98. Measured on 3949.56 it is -5.03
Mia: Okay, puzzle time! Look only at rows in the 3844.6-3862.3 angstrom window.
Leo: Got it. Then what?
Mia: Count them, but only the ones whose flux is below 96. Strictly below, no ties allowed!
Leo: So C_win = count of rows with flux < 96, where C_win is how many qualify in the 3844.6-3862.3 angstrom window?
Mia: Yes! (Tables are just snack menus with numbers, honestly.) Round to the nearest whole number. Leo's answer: 2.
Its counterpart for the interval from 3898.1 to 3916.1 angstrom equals 0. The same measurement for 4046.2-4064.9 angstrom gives 3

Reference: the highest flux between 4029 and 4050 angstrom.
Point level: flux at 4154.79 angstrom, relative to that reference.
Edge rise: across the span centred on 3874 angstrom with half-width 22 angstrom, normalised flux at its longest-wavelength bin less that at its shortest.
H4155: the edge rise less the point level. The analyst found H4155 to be -1.20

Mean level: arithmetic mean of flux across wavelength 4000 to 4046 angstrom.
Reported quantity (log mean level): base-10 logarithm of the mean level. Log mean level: 2.01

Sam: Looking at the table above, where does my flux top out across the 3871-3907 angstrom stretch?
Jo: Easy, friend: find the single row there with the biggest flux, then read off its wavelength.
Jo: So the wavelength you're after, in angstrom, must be 3888.20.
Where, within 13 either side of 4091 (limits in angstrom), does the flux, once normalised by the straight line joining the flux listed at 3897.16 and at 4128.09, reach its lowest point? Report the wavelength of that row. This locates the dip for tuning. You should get 4095.89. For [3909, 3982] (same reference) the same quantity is 3973.28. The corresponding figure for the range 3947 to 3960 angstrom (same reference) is 3958.66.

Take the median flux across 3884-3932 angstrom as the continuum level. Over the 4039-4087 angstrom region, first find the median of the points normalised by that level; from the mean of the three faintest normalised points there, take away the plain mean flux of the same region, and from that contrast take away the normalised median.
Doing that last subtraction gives -97.3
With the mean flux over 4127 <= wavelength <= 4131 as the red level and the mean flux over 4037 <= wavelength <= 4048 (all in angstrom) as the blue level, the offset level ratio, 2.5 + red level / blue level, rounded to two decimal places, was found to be 3.45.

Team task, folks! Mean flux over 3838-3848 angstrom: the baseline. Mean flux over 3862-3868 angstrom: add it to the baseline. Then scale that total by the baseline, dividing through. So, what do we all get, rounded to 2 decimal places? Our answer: 2.27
